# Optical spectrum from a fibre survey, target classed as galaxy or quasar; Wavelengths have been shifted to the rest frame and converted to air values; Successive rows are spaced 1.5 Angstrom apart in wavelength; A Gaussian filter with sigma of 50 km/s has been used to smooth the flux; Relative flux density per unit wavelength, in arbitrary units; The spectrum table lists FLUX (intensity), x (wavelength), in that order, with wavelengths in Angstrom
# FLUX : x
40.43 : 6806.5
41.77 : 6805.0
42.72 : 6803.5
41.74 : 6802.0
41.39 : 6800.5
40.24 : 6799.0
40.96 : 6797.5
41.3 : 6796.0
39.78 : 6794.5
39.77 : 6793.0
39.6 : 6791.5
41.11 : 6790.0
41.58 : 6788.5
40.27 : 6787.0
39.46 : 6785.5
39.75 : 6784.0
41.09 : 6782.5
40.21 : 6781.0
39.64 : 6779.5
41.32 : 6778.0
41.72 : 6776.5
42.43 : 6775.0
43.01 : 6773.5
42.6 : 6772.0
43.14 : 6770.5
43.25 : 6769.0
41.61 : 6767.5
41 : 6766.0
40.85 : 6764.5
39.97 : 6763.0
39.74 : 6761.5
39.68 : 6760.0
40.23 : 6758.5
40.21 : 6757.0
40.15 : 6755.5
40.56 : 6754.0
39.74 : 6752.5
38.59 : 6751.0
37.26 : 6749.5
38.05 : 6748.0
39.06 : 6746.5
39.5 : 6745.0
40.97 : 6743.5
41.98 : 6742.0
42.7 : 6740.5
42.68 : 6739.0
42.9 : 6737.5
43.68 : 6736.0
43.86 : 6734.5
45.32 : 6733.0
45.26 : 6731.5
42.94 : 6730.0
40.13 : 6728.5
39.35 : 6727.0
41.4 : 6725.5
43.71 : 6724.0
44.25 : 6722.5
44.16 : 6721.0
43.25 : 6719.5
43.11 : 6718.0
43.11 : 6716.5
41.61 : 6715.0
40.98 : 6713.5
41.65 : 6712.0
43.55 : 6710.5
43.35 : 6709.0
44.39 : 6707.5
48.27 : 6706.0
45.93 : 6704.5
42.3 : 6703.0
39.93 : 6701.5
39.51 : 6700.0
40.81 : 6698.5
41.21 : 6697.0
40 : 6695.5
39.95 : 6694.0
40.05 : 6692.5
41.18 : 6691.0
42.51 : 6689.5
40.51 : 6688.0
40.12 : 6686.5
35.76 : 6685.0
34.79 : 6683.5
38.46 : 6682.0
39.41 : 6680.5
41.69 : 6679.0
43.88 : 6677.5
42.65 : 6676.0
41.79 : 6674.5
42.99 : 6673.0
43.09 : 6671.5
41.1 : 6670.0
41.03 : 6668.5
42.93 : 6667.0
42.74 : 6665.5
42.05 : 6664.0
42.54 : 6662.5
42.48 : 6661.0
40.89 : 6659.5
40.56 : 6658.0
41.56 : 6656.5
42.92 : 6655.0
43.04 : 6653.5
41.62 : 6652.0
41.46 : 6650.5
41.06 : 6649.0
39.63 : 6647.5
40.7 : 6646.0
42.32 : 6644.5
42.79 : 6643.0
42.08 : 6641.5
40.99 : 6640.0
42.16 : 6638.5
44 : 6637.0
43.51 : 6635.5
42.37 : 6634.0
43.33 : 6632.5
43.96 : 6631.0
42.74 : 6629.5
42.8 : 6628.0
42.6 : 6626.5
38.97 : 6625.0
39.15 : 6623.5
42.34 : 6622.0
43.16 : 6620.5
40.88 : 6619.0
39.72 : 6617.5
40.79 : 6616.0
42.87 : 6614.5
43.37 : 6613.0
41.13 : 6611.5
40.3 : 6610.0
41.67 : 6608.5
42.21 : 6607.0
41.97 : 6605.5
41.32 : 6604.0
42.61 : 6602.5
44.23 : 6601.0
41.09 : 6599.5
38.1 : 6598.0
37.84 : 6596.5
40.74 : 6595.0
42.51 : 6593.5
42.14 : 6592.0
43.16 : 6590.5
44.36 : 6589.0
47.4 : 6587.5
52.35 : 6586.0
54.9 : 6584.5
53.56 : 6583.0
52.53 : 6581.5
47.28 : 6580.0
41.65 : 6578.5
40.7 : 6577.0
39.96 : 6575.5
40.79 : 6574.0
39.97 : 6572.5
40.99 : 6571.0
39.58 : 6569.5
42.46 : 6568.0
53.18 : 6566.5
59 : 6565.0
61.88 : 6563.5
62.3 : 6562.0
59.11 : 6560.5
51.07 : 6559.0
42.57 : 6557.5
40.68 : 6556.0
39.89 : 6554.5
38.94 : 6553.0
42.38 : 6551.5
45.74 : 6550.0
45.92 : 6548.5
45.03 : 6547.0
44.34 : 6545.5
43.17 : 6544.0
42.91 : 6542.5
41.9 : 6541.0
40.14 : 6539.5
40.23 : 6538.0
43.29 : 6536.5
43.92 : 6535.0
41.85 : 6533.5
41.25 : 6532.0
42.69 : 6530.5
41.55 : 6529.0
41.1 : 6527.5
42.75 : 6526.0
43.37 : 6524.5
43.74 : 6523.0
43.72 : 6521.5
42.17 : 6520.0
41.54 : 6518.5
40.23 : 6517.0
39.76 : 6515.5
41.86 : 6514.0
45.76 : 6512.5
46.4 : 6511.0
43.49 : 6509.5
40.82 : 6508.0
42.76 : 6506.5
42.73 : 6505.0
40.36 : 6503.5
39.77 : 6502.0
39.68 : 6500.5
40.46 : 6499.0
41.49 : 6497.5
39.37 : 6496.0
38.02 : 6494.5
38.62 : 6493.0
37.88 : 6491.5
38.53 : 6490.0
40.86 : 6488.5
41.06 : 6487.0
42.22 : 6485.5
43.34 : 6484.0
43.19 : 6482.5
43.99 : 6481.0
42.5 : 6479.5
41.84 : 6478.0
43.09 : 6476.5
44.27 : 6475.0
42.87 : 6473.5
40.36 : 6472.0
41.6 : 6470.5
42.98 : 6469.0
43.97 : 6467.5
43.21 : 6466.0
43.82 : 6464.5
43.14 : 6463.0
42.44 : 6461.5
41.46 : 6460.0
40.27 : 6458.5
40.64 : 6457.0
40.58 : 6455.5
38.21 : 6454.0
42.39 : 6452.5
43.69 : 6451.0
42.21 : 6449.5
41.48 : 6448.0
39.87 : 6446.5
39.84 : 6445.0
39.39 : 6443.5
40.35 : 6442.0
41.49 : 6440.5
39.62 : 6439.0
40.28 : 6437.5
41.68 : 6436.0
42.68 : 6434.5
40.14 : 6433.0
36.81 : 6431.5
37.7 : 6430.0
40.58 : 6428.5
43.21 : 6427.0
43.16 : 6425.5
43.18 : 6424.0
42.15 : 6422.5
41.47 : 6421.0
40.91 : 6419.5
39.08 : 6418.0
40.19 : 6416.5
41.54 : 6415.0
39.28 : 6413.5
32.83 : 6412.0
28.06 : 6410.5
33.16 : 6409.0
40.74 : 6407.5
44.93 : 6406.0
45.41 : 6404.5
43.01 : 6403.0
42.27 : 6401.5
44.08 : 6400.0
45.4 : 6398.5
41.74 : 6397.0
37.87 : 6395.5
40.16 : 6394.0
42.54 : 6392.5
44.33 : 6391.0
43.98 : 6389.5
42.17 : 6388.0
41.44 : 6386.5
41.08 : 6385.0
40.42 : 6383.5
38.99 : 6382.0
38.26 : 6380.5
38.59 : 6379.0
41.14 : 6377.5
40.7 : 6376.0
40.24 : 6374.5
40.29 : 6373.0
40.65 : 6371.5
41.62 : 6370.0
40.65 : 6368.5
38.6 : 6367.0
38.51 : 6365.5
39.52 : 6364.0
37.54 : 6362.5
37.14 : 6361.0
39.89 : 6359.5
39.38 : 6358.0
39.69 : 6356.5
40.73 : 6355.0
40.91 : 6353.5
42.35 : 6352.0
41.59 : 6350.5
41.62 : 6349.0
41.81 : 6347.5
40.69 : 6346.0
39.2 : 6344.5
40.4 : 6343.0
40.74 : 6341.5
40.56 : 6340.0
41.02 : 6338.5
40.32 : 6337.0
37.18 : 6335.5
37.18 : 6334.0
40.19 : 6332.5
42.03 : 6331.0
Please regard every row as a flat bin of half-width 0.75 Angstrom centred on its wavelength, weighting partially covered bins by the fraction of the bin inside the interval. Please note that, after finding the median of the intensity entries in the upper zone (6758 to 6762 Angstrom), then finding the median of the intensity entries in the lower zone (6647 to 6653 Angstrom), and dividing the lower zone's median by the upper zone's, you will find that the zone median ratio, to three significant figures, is 1.04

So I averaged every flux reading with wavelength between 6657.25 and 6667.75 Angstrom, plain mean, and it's 42.0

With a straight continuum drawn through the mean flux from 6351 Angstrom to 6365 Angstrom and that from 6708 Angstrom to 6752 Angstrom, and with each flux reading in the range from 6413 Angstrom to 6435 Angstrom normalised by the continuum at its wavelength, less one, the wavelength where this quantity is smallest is 6431.5 Angstrom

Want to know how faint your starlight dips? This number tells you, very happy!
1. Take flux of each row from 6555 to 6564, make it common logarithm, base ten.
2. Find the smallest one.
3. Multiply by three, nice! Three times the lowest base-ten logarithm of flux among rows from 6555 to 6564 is 4.83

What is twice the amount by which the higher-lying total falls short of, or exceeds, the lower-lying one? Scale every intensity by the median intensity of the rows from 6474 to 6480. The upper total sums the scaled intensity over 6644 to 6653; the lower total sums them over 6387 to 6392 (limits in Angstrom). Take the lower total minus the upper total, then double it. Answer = -5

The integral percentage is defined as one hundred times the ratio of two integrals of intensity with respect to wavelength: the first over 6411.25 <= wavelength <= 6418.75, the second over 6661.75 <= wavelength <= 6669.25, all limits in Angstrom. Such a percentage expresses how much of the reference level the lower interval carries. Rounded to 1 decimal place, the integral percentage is 91.3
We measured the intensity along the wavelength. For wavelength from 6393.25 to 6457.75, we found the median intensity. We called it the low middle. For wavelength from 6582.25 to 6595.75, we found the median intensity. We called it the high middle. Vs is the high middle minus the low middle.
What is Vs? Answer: 4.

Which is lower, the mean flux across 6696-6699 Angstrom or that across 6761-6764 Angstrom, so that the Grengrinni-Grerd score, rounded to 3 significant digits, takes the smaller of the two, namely 39.9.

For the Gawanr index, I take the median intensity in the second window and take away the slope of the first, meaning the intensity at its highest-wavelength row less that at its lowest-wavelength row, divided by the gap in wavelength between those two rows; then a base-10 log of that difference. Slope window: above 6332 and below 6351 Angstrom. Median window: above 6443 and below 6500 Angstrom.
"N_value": 1.618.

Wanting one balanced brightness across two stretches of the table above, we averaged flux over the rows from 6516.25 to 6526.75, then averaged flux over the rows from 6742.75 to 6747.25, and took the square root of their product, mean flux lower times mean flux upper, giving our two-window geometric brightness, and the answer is 41.2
